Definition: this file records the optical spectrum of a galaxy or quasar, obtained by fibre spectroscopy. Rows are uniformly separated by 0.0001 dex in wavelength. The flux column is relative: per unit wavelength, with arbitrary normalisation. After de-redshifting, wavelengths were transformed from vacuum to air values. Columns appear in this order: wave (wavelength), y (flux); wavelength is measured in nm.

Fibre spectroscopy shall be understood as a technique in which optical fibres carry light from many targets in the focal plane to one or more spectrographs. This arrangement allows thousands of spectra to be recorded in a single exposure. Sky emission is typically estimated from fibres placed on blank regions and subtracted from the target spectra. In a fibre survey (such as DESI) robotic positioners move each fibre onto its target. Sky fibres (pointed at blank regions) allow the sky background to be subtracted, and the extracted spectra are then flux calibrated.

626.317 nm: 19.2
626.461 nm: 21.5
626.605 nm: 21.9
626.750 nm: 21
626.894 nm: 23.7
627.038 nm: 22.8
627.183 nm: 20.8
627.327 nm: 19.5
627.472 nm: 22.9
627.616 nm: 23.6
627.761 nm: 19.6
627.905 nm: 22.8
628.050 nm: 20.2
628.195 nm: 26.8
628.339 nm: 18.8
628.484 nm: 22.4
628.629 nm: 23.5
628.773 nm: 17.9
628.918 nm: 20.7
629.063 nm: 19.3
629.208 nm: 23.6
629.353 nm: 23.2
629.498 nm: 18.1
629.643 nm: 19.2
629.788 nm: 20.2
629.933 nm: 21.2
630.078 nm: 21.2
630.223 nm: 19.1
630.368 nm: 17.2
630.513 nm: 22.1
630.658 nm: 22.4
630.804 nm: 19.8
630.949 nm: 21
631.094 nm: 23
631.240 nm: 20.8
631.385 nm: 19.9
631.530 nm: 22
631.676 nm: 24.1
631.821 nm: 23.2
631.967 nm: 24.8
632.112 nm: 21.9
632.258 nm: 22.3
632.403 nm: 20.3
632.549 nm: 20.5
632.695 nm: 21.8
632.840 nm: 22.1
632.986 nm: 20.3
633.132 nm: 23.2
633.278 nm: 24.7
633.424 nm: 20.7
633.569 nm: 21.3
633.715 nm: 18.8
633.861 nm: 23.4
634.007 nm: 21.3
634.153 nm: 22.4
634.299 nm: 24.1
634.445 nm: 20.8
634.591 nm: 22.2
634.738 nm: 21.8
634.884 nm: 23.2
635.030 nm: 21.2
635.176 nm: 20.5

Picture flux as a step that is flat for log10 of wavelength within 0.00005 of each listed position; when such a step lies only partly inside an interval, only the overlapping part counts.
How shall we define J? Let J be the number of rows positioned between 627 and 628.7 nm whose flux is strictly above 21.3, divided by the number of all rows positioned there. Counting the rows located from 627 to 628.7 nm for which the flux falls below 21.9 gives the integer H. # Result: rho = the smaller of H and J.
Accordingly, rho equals 0.58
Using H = 5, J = 0.58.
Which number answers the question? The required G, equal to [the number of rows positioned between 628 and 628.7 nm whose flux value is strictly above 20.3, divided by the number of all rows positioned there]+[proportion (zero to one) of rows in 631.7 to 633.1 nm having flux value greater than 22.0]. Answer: 1.04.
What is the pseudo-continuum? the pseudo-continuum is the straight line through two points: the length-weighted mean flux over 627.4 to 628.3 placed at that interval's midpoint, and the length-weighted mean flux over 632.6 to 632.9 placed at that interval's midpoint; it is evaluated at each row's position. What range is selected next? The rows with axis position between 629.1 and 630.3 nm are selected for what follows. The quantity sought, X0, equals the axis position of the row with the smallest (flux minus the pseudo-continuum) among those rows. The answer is 629.498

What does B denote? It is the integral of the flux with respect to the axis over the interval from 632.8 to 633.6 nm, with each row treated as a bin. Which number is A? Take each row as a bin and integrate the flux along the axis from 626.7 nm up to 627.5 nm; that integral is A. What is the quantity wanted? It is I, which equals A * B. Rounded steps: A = 17.4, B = 17.7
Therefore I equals 307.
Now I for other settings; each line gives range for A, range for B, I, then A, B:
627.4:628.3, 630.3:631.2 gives 382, 20.3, 18.8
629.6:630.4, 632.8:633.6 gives 280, 15.9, 17.7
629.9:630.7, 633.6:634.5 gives 321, 16.4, 19.6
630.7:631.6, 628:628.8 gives 332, 19.0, 17.5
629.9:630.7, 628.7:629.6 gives 301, 16.4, 18.4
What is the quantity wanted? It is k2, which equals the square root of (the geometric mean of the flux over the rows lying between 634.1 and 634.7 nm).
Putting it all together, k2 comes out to 4.73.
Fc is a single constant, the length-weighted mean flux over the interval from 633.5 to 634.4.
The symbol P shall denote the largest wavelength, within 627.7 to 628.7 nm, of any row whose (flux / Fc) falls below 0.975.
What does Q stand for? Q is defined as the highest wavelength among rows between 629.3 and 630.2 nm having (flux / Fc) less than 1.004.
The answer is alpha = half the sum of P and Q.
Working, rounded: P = 628.339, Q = 630.078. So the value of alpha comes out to 629.21 nm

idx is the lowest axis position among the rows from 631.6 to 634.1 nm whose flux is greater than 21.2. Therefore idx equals 631.676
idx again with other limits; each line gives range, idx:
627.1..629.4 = 627.472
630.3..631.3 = 630.513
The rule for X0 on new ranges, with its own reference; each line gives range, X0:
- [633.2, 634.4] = 633.715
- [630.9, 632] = 631.385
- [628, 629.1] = 628.773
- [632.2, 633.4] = 632.403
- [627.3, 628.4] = 628.339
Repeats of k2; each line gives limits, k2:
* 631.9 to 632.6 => 4.68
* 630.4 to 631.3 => 4.64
